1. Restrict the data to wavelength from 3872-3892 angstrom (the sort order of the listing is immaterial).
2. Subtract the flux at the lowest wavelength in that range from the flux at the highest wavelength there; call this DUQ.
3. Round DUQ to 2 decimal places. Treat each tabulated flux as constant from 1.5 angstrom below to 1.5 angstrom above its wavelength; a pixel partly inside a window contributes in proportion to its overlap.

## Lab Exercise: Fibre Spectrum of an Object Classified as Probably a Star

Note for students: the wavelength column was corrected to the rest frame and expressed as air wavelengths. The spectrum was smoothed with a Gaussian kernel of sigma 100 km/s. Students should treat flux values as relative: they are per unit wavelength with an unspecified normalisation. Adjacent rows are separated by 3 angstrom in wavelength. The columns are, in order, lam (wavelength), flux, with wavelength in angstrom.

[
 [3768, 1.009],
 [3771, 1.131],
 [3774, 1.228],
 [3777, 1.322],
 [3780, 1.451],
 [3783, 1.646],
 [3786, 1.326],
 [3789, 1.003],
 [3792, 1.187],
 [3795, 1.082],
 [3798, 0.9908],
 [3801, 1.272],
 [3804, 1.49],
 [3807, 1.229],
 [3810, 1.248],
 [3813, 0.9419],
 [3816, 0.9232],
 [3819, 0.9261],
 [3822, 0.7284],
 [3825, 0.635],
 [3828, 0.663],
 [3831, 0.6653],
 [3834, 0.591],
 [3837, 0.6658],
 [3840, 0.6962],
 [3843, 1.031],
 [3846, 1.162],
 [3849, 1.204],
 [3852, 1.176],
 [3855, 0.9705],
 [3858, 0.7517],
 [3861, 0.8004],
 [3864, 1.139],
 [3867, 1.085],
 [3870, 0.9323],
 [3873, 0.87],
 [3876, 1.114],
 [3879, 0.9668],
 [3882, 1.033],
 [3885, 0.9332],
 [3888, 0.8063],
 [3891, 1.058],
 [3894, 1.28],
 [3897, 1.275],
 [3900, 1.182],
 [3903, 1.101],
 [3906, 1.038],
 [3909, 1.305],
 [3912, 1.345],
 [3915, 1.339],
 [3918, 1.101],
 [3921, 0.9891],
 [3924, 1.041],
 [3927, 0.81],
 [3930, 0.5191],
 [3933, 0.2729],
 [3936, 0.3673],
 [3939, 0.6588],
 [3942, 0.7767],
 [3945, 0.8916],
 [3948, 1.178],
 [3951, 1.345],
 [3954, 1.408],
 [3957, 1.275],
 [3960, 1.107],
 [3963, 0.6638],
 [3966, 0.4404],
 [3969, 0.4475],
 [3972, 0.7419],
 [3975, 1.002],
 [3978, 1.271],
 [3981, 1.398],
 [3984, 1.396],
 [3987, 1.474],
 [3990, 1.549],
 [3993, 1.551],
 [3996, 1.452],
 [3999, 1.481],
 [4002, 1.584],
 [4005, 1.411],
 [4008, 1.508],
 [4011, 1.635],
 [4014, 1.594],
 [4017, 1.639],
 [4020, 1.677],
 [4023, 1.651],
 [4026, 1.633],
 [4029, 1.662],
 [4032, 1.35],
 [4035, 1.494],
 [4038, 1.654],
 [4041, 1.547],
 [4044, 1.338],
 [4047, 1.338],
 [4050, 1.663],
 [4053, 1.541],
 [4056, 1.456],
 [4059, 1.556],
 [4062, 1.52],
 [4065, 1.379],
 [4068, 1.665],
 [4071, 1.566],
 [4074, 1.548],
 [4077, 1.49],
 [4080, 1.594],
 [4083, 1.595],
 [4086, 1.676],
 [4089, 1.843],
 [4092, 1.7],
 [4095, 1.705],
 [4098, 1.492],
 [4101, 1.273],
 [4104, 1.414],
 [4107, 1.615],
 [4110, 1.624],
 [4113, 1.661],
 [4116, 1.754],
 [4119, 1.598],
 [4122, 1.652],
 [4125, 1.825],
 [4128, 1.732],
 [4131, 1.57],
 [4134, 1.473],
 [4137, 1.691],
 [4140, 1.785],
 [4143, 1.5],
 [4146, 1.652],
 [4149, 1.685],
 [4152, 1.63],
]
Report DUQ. 0.19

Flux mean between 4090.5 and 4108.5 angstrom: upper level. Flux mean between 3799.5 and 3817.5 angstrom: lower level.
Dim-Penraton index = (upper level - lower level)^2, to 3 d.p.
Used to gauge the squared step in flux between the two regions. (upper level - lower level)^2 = 0.122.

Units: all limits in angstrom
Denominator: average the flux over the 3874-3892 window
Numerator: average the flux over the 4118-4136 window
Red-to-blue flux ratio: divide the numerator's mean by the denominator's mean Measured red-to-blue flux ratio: 1.7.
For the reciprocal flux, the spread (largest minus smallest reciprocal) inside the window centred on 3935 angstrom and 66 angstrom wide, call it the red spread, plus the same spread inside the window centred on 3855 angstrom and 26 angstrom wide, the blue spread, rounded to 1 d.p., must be 3.5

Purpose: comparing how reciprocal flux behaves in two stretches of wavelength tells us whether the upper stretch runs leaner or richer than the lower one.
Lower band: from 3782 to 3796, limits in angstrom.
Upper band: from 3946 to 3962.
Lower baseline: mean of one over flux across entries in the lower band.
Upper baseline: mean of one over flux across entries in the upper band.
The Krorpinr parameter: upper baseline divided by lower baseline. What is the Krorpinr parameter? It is 1.0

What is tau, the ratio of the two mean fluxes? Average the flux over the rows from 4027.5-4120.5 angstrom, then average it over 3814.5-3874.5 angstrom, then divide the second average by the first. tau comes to 0.57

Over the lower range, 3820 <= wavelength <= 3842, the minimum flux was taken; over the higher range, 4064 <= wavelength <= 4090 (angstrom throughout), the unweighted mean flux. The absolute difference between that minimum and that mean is 1.00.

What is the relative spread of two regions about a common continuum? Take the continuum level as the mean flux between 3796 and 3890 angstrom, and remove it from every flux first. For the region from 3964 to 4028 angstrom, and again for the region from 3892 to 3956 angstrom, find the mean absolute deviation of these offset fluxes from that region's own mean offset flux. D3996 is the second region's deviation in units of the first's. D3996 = 1.0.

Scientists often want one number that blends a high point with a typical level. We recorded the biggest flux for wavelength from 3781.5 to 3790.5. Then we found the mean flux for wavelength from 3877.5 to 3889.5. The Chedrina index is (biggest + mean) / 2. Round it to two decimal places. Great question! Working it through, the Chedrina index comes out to 1.29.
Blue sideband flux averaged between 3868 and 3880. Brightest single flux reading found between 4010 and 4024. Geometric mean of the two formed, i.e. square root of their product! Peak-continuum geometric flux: 1.28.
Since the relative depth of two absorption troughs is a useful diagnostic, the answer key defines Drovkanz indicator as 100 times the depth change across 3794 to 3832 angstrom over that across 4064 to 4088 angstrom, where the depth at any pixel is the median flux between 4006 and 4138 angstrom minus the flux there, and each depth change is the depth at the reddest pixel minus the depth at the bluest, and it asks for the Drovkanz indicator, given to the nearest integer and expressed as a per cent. -140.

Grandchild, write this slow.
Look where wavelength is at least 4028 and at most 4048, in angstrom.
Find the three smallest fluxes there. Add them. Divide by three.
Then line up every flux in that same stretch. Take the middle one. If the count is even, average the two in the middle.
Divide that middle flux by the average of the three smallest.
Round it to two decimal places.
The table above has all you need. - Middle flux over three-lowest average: 1.11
